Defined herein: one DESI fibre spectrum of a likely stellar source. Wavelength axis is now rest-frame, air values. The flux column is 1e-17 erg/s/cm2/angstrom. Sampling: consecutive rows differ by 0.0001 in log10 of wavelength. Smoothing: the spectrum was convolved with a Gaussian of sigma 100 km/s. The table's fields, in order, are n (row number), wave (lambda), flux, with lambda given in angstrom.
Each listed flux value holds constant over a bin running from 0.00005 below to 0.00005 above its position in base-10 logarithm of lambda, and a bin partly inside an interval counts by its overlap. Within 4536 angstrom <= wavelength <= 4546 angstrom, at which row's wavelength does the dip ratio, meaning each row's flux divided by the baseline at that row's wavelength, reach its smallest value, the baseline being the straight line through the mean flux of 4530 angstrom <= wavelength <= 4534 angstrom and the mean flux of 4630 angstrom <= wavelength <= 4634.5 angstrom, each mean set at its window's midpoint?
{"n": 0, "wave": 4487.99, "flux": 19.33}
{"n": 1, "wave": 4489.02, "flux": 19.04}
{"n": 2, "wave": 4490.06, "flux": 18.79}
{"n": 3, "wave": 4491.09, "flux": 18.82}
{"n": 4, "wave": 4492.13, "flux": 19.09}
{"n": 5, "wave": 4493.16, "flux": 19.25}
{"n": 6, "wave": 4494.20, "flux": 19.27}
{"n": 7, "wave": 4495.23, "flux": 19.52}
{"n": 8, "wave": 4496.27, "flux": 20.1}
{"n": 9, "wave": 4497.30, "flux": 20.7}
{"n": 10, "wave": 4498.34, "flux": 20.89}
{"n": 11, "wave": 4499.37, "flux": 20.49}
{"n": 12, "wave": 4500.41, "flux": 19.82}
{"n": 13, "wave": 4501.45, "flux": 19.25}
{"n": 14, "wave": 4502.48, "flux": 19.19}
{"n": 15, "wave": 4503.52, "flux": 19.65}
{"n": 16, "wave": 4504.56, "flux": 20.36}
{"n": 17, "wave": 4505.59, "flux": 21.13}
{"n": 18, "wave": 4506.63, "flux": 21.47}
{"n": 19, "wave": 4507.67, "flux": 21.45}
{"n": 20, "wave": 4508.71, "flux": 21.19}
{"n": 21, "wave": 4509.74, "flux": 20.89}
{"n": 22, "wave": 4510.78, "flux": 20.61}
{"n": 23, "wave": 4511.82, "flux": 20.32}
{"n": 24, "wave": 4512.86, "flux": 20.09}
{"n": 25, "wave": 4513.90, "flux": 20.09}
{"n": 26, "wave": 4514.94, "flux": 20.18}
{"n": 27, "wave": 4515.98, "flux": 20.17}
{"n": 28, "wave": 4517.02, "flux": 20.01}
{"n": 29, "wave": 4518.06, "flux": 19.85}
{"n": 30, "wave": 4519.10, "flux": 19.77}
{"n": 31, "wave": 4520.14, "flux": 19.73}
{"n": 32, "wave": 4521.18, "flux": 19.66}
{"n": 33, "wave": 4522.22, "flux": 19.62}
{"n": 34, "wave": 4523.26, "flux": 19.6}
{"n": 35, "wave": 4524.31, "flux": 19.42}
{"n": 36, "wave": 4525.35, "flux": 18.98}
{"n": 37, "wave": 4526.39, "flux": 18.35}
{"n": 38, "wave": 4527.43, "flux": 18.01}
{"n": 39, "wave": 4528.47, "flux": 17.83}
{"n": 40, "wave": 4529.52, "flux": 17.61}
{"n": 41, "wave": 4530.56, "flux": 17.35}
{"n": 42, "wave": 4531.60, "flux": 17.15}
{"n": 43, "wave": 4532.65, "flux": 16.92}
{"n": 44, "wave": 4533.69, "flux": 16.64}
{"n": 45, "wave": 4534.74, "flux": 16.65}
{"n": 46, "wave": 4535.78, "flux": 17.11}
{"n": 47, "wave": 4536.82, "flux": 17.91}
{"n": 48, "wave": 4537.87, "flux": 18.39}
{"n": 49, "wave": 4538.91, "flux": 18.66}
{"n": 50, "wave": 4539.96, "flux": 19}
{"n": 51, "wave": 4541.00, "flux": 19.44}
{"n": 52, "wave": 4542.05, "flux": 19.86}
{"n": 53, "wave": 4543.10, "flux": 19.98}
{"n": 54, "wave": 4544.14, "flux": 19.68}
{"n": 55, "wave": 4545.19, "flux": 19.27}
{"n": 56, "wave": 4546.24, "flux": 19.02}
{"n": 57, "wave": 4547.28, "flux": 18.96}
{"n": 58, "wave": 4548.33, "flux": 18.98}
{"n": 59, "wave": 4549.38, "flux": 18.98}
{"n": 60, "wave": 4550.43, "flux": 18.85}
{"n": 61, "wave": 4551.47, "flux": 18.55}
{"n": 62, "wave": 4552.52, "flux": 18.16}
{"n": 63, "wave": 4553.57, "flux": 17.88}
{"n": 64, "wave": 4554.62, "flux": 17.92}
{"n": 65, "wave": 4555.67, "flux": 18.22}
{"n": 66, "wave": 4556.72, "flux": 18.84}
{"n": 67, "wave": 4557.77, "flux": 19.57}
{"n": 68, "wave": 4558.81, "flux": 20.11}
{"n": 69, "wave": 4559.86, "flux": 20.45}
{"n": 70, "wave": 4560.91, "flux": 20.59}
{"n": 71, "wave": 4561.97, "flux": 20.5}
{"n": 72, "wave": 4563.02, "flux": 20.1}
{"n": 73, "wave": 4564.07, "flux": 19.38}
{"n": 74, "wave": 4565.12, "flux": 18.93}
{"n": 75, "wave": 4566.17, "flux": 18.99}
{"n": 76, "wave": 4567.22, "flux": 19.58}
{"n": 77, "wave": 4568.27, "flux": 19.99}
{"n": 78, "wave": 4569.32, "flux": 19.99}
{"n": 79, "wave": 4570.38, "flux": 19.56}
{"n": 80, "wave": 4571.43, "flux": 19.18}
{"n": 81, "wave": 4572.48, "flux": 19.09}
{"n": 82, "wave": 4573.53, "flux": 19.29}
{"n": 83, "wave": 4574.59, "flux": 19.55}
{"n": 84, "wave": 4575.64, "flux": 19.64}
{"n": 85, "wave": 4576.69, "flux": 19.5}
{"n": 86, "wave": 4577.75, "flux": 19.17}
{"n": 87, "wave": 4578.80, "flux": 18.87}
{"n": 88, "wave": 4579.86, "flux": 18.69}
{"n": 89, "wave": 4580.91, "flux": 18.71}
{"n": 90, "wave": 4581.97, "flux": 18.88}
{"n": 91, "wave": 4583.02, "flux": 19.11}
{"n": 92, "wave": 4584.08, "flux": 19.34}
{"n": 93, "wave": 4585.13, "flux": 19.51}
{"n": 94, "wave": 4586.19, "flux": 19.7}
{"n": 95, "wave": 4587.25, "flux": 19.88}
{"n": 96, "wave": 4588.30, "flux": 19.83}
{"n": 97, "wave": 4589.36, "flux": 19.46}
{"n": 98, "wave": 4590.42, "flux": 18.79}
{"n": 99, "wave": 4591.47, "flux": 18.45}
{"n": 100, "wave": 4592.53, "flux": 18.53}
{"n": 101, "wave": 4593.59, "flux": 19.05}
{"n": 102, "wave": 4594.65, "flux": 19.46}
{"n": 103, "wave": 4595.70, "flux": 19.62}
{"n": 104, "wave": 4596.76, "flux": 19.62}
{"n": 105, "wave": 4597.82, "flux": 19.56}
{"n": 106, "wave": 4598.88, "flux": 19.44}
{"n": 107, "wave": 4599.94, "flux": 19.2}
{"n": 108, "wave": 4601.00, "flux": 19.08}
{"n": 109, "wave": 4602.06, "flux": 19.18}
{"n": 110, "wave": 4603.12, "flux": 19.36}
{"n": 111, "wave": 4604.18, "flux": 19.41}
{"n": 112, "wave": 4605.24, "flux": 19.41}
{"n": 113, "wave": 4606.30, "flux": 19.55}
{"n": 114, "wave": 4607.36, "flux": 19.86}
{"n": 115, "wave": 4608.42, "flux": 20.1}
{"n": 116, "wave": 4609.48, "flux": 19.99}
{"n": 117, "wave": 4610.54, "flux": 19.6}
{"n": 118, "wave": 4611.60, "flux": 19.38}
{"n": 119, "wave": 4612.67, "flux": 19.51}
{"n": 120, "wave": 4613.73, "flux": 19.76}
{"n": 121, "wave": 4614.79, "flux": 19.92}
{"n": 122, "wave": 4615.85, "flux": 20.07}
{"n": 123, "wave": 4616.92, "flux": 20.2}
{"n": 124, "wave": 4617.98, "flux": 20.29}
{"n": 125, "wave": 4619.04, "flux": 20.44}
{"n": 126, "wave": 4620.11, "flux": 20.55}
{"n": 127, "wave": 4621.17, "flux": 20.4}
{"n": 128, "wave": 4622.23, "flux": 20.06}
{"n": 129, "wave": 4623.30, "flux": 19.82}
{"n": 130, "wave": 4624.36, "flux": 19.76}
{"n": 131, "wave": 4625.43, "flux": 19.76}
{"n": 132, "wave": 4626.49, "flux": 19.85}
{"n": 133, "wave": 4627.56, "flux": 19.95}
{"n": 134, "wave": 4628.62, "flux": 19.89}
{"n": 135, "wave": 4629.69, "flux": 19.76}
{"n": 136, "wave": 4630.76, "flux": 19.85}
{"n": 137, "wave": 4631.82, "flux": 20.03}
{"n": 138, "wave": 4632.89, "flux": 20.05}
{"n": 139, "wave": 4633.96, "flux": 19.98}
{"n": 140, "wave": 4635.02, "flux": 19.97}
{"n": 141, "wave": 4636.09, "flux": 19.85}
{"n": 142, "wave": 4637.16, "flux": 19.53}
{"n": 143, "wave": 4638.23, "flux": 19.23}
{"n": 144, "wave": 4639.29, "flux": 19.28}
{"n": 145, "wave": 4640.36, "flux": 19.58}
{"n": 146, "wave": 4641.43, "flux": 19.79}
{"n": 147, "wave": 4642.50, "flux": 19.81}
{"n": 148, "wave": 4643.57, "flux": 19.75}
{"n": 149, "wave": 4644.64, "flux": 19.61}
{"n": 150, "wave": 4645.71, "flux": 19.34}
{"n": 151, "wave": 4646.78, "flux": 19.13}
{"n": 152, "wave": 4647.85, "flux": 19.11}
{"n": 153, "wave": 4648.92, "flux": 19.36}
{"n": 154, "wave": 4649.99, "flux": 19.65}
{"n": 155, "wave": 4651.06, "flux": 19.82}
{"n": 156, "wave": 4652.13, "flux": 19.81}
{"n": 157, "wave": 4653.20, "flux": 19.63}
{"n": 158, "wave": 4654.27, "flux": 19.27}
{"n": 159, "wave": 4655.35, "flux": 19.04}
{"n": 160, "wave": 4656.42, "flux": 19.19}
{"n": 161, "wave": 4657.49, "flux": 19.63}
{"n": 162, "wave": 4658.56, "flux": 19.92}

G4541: 4536.82 angstrom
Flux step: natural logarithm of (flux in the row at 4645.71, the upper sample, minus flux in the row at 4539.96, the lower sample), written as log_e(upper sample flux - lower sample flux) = -1.1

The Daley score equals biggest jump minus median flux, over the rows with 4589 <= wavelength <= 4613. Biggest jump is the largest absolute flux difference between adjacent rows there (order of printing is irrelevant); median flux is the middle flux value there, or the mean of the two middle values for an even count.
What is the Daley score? -18.8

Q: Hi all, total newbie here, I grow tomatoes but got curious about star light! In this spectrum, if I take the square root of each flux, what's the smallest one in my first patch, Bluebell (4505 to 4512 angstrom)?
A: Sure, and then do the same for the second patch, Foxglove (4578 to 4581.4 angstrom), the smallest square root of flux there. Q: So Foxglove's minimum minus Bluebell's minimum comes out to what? -0.18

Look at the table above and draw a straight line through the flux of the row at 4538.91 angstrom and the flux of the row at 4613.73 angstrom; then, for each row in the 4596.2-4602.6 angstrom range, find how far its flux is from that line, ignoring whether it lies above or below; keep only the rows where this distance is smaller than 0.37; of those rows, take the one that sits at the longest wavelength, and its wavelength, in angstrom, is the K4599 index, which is 4599.94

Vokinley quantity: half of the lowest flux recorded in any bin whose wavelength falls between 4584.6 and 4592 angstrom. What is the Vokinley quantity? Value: 9.2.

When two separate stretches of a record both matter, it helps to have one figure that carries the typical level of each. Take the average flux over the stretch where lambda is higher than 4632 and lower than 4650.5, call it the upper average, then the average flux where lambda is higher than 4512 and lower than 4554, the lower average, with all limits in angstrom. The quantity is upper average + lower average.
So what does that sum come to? 38.4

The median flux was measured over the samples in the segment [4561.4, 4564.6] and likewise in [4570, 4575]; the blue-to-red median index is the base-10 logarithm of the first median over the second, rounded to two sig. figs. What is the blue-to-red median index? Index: 0.018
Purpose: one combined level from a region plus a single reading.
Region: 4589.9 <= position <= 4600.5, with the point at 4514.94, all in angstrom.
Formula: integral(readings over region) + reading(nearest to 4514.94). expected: 223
